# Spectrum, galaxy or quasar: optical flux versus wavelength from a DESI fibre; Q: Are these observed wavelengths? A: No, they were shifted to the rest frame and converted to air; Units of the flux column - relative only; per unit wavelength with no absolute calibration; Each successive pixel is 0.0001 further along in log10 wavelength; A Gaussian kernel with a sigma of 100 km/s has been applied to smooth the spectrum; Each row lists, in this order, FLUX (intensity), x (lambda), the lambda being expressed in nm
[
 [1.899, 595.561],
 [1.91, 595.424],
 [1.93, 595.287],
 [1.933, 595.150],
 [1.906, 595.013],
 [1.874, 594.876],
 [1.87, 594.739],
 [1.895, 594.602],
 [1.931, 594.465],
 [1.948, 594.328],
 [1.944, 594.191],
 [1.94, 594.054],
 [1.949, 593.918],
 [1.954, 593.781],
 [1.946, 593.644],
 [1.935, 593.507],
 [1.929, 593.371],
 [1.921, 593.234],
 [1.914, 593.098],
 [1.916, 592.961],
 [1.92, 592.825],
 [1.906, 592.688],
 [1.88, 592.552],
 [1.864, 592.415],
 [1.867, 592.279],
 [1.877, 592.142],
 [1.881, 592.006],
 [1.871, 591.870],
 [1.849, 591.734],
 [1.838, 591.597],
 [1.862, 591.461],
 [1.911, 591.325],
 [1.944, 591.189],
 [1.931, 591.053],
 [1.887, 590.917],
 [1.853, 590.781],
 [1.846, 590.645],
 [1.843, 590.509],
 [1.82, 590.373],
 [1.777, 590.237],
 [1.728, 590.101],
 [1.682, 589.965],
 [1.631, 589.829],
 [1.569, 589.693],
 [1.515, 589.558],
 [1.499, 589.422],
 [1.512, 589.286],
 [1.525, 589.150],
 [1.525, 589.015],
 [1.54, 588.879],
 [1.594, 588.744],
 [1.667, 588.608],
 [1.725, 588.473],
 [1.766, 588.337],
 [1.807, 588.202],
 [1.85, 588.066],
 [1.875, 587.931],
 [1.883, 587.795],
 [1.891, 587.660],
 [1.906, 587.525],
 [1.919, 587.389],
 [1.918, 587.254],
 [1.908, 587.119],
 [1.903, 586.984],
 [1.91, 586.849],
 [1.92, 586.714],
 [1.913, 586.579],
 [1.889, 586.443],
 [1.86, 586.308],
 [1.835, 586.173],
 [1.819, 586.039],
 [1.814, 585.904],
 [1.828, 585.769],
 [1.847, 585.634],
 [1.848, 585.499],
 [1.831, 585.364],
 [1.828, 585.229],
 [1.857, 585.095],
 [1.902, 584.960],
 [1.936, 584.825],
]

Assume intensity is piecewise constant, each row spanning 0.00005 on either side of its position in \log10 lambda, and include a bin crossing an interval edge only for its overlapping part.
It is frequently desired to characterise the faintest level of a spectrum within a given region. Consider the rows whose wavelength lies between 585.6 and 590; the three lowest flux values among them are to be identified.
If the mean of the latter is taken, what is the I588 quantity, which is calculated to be 1.5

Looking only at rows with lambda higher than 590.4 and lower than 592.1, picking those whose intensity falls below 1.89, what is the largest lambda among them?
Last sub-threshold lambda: 592.006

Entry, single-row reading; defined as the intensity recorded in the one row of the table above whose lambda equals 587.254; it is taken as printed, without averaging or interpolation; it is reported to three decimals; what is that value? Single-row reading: 1.918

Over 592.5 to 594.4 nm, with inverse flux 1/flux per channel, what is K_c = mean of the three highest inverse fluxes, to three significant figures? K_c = 0.526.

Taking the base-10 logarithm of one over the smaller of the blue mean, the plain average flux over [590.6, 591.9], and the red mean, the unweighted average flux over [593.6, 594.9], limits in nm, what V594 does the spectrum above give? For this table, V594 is -0.274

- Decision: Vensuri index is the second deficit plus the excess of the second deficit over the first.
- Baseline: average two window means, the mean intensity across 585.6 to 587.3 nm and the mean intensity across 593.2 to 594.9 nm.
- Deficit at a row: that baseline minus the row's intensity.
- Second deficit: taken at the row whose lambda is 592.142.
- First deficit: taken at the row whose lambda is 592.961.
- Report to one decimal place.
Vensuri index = 0.1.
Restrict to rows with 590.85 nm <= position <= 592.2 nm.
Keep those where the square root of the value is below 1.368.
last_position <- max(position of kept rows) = 591.870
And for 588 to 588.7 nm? 588.608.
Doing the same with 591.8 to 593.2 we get 592.415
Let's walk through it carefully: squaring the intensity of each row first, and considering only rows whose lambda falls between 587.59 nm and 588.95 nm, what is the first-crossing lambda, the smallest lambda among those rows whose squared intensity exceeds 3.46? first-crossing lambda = 587.660 nm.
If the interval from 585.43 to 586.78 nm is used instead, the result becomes 586.443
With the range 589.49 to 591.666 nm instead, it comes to 590.917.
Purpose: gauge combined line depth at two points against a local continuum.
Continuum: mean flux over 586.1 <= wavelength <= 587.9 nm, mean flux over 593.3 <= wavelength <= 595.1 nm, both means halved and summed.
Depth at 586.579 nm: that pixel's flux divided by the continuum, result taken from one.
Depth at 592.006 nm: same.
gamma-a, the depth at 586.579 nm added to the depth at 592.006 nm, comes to 0.014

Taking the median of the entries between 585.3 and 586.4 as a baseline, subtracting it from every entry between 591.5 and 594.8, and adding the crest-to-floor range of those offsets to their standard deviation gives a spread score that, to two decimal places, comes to 0.15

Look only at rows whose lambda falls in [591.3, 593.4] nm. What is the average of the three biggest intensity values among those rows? 1.923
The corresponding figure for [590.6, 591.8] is 1.929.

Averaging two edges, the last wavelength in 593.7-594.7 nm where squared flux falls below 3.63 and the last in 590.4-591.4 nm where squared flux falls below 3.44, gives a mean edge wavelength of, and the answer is 592.69 nm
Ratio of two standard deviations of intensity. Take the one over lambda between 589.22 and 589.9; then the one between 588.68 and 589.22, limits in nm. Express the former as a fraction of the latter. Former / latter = 1.7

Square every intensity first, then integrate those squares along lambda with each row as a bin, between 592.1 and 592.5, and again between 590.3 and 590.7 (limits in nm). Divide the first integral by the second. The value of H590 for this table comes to 1.04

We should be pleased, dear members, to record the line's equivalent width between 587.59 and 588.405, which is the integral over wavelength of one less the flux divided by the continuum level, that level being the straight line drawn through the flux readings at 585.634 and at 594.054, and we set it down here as 0.012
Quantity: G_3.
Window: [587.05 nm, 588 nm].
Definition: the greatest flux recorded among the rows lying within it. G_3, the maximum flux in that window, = 1.919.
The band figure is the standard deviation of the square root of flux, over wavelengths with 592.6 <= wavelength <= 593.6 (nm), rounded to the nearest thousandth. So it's 0.003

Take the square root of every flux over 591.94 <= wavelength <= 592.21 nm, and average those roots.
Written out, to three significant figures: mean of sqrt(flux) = 1.37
